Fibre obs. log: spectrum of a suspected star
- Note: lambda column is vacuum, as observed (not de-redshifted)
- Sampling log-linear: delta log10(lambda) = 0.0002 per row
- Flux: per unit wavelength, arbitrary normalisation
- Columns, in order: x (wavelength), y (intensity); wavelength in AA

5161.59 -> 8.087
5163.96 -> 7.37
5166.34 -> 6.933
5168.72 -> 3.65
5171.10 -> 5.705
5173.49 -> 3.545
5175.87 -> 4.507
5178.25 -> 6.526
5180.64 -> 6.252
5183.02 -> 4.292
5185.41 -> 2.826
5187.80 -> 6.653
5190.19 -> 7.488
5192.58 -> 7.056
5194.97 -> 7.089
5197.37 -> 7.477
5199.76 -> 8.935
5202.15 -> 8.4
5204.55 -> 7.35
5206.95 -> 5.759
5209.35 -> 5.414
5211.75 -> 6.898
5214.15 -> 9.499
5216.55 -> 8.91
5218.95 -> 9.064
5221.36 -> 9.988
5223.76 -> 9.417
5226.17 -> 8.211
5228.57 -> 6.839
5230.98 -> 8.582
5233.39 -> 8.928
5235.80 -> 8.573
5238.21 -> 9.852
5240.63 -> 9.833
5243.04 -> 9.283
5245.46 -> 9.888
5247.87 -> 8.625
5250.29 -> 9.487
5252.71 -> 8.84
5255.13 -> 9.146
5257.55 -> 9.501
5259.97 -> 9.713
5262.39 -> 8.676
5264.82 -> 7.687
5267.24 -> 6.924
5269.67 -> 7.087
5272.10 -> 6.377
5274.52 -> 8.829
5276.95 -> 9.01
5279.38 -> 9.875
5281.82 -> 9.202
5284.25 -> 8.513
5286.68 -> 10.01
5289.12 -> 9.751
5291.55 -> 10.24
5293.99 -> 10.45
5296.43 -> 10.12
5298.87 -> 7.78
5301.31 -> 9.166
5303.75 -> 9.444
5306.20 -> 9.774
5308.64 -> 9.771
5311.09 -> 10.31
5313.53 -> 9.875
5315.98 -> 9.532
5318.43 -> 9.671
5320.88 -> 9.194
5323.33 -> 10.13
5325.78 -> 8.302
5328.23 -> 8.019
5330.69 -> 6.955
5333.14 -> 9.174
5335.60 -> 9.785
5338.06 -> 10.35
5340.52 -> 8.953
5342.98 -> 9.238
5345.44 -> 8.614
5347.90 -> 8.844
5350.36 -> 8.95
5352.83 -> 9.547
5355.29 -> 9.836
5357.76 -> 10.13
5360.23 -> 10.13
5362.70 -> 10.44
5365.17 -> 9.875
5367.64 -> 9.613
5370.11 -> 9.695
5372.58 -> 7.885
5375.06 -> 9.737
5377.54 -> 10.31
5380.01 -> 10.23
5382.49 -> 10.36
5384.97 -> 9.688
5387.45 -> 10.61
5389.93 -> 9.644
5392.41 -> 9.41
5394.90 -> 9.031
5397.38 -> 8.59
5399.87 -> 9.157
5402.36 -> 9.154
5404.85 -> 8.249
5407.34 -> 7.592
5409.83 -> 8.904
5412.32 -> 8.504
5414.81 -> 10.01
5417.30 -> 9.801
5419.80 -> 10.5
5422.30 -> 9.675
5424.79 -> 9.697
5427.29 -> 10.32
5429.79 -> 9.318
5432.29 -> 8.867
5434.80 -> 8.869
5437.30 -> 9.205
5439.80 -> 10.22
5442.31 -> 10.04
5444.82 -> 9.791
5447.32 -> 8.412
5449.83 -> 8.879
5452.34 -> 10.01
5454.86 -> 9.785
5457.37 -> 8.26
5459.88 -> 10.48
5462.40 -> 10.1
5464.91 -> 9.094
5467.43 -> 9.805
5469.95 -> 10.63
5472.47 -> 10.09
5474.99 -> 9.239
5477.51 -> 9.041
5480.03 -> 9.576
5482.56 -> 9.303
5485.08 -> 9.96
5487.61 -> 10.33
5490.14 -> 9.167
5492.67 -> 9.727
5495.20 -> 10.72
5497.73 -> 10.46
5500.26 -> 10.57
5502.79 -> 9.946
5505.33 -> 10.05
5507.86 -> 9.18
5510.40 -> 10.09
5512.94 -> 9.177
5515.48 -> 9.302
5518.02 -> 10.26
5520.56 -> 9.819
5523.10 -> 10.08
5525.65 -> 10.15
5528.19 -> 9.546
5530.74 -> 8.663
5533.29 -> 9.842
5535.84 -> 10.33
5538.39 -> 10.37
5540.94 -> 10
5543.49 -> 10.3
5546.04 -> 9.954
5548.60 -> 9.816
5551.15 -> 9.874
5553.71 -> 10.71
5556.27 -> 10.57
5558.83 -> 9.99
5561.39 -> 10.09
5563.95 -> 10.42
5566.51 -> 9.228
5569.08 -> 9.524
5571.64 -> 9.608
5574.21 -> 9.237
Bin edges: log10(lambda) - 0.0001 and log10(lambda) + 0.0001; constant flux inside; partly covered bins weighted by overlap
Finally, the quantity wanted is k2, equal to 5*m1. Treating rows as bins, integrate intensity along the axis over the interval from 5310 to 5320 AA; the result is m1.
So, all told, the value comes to 491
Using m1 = 98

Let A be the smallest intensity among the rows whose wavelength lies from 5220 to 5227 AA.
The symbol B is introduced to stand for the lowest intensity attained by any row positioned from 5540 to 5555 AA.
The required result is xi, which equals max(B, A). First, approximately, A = 8.211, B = 9.816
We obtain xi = 9.82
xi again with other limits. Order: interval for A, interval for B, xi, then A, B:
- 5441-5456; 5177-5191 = 8.41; 8.412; 2.826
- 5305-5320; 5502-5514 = 9.53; 9.532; 9.177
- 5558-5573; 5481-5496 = 9.23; 9.228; 9.167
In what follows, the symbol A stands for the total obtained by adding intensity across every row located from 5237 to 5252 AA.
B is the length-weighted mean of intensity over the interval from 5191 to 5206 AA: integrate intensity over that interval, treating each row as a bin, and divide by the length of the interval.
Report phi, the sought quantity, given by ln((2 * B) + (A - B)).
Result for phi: 4.17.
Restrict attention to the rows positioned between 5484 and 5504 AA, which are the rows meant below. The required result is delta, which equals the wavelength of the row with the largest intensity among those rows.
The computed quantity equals 5495.20 AA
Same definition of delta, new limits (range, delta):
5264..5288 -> 5286.68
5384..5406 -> 5387.45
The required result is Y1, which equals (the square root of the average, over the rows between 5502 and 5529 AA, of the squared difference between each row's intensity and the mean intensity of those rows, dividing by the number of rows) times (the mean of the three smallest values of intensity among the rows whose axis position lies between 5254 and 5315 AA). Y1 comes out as 2.6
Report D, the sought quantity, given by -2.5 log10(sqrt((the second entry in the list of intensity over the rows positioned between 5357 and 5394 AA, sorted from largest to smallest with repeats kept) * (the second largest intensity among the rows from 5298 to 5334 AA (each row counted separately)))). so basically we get -2.53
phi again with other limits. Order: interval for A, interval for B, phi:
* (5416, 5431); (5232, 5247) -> 4.23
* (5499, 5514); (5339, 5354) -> 4.22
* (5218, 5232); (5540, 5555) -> 4.13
